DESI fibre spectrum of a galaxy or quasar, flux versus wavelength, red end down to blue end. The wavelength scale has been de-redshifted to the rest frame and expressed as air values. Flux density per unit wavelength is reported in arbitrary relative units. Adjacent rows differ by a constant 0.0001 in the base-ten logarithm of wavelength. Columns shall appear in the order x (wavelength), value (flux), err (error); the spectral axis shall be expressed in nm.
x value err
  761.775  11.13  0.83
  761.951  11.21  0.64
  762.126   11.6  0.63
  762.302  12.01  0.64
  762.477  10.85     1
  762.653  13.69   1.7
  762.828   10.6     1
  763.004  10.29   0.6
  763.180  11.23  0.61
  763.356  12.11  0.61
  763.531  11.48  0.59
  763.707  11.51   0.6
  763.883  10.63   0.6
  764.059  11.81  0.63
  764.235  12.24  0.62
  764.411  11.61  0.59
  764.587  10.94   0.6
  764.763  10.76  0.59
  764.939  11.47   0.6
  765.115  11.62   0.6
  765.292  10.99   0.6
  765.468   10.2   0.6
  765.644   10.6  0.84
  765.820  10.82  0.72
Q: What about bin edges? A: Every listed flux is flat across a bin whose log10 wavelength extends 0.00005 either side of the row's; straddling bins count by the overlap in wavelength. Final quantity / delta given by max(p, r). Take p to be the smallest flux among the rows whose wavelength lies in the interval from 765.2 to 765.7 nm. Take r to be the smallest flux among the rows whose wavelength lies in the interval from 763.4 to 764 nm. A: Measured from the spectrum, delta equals 10.63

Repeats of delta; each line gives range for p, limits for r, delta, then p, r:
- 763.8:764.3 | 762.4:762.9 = 10.63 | 10.63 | 10.6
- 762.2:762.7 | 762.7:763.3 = 10.85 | 10.85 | 10.29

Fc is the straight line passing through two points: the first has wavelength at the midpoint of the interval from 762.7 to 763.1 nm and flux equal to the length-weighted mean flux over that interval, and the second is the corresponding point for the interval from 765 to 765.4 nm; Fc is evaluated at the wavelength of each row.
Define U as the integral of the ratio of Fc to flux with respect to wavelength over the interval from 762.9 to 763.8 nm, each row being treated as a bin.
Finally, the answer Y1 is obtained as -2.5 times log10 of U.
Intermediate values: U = 0.868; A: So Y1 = 0.154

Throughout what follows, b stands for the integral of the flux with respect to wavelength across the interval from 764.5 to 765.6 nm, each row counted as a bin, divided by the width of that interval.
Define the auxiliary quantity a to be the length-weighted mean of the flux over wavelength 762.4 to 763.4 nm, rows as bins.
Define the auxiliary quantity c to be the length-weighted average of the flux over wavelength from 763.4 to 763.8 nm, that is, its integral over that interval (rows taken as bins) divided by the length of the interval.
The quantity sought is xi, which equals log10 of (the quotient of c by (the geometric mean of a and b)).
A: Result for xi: 0.014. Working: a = 11.4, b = 11.0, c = 11.6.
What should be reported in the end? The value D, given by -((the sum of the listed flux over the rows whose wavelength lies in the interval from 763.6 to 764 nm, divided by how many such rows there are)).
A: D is -11.1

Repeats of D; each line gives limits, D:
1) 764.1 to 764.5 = -11.9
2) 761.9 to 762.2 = -11.4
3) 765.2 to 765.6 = -10.6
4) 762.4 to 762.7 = -12.3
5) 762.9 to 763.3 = -10.8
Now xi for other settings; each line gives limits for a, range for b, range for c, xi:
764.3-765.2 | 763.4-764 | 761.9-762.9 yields 0.015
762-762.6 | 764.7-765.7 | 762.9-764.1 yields 0.000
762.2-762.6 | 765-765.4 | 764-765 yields 0.001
